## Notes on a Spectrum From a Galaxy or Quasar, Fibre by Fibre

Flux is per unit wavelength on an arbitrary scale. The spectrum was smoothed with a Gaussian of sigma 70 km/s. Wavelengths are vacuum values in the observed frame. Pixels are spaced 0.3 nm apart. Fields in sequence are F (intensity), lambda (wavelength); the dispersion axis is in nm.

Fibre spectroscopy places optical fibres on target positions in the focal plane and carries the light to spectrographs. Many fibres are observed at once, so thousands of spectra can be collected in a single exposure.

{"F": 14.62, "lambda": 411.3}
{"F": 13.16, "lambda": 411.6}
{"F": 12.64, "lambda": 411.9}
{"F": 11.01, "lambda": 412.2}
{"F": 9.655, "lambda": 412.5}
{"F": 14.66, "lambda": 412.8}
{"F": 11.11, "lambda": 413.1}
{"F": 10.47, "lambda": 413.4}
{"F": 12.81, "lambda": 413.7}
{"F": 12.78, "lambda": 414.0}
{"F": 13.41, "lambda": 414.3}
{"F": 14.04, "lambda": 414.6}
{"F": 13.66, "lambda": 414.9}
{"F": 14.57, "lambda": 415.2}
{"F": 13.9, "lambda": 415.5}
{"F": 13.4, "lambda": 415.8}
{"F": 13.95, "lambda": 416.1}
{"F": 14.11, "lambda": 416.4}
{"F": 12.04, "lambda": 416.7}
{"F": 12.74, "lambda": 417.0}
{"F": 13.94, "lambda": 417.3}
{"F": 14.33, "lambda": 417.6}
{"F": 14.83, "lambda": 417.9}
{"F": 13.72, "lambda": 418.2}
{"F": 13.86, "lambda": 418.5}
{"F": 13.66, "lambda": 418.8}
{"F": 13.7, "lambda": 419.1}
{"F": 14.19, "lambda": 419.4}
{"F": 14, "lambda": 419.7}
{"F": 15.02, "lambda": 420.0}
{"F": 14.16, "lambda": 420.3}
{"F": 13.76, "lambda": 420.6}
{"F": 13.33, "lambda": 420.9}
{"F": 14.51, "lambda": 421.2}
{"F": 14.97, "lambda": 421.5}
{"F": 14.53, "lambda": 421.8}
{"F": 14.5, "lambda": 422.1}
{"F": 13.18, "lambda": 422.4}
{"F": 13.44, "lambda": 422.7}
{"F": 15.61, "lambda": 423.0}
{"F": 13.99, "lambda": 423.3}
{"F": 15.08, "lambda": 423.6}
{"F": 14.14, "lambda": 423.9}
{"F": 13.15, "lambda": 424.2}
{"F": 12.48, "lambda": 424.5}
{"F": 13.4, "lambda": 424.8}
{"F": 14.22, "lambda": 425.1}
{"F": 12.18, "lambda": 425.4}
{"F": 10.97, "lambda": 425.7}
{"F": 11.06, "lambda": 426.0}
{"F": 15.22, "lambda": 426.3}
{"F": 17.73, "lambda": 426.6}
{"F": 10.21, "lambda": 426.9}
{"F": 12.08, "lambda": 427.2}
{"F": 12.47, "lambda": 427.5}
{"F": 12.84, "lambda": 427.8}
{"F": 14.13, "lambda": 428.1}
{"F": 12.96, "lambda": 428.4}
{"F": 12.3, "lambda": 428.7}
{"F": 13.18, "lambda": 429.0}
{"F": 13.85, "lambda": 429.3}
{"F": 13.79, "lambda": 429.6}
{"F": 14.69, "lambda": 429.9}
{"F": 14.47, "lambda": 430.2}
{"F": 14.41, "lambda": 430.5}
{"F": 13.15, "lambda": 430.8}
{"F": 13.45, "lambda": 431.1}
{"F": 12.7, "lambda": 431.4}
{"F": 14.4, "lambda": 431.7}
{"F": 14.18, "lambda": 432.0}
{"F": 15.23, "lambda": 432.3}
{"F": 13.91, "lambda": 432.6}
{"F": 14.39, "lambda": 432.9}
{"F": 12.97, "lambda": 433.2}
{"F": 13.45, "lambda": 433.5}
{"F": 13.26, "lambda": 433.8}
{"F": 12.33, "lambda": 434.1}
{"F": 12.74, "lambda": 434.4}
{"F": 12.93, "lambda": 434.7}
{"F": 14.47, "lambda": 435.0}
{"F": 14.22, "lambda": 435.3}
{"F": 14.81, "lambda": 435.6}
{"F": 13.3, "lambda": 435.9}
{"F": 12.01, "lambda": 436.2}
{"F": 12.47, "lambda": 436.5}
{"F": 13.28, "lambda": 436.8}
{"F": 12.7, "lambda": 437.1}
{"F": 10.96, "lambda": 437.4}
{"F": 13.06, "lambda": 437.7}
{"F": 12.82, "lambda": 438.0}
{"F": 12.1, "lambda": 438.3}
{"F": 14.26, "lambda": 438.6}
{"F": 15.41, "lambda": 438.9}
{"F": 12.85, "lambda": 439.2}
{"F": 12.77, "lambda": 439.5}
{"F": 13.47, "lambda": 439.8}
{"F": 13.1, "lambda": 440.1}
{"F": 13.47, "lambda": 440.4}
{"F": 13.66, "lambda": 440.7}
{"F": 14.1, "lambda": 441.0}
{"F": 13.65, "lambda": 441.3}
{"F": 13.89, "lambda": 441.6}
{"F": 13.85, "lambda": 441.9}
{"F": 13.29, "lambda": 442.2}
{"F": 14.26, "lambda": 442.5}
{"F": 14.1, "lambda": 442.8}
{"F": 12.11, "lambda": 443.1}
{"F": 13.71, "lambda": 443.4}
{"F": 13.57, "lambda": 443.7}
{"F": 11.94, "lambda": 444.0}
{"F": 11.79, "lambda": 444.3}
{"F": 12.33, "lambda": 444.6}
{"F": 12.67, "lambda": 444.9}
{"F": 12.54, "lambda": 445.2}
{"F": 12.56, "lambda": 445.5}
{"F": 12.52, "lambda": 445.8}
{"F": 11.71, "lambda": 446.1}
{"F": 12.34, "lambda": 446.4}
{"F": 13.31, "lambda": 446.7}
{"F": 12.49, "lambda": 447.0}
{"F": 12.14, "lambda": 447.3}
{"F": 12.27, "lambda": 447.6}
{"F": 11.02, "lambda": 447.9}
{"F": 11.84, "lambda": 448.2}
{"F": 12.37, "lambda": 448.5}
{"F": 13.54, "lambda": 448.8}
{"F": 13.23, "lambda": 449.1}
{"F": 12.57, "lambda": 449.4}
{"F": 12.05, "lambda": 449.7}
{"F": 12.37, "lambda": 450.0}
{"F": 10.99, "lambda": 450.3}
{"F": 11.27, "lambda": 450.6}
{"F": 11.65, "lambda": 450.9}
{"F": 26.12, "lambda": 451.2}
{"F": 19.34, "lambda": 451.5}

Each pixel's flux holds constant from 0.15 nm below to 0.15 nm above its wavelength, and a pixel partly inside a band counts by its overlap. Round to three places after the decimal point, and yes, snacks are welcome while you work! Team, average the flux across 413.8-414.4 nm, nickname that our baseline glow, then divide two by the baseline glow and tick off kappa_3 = 0.153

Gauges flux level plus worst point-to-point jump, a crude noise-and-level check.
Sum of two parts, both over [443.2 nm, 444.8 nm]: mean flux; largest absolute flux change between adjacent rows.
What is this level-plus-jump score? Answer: 14.3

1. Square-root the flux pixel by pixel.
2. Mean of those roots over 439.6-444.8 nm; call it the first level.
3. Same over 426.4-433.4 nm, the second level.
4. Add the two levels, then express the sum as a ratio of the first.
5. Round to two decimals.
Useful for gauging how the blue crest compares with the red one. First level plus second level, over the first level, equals 2.01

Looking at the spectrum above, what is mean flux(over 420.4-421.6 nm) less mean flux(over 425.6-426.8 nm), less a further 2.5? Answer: -2.1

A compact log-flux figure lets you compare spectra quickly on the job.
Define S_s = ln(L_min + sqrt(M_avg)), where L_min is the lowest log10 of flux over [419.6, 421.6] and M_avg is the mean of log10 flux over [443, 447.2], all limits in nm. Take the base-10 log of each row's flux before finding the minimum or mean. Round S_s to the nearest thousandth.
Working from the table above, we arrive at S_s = 0.776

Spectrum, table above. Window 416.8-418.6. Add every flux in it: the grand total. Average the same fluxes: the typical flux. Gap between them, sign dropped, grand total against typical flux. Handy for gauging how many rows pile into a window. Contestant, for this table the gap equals 70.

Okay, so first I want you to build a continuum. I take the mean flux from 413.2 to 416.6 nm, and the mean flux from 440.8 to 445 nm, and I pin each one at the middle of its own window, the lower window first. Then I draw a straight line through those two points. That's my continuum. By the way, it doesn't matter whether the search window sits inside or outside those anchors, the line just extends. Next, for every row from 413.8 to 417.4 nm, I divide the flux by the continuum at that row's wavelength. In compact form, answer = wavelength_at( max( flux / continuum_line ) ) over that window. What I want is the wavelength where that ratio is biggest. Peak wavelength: 415.2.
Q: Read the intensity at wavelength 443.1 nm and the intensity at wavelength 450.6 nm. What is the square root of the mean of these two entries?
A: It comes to 3.42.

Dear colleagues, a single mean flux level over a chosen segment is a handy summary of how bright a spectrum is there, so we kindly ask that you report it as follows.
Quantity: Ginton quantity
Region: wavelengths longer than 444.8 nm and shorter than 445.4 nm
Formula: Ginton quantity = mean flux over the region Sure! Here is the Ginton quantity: 12.6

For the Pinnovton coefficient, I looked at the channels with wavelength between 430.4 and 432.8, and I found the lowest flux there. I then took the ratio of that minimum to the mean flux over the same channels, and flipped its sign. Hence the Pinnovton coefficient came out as -0.912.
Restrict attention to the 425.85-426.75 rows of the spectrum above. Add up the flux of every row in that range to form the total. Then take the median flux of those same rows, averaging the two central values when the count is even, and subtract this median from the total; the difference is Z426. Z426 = 28.8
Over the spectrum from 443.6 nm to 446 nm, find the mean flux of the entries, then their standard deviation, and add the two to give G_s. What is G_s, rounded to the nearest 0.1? 13.0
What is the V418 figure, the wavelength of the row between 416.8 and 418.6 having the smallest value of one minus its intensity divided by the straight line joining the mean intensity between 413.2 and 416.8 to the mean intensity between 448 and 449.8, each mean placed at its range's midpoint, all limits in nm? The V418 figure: 417.9 nm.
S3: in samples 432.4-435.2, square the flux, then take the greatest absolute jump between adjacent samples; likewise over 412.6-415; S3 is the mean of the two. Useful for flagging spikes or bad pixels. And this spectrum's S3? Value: 67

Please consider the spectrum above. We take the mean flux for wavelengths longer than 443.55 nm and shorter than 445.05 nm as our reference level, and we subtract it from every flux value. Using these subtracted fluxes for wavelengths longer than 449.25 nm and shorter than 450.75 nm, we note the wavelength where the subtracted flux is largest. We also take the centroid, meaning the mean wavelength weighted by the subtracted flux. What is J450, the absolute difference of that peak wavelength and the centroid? 0.96 nm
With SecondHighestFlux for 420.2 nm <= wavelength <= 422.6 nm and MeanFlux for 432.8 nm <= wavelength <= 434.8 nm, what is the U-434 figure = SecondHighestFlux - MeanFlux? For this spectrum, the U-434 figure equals 1.4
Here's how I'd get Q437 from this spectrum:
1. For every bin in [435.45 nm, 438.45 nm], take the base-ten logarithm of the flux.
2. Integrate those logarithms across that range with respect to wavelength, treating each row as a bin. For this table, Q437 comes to 3.31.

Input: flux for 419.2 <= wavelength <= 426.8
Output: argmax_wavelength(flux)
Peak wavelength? 426.6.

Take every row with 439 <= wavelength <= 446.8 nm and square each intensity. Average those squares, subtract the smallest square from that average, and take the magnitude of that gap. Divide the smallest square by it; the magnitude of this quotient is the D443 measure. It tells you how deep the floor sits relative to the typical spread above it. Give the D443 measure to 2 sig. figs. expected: 4.0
